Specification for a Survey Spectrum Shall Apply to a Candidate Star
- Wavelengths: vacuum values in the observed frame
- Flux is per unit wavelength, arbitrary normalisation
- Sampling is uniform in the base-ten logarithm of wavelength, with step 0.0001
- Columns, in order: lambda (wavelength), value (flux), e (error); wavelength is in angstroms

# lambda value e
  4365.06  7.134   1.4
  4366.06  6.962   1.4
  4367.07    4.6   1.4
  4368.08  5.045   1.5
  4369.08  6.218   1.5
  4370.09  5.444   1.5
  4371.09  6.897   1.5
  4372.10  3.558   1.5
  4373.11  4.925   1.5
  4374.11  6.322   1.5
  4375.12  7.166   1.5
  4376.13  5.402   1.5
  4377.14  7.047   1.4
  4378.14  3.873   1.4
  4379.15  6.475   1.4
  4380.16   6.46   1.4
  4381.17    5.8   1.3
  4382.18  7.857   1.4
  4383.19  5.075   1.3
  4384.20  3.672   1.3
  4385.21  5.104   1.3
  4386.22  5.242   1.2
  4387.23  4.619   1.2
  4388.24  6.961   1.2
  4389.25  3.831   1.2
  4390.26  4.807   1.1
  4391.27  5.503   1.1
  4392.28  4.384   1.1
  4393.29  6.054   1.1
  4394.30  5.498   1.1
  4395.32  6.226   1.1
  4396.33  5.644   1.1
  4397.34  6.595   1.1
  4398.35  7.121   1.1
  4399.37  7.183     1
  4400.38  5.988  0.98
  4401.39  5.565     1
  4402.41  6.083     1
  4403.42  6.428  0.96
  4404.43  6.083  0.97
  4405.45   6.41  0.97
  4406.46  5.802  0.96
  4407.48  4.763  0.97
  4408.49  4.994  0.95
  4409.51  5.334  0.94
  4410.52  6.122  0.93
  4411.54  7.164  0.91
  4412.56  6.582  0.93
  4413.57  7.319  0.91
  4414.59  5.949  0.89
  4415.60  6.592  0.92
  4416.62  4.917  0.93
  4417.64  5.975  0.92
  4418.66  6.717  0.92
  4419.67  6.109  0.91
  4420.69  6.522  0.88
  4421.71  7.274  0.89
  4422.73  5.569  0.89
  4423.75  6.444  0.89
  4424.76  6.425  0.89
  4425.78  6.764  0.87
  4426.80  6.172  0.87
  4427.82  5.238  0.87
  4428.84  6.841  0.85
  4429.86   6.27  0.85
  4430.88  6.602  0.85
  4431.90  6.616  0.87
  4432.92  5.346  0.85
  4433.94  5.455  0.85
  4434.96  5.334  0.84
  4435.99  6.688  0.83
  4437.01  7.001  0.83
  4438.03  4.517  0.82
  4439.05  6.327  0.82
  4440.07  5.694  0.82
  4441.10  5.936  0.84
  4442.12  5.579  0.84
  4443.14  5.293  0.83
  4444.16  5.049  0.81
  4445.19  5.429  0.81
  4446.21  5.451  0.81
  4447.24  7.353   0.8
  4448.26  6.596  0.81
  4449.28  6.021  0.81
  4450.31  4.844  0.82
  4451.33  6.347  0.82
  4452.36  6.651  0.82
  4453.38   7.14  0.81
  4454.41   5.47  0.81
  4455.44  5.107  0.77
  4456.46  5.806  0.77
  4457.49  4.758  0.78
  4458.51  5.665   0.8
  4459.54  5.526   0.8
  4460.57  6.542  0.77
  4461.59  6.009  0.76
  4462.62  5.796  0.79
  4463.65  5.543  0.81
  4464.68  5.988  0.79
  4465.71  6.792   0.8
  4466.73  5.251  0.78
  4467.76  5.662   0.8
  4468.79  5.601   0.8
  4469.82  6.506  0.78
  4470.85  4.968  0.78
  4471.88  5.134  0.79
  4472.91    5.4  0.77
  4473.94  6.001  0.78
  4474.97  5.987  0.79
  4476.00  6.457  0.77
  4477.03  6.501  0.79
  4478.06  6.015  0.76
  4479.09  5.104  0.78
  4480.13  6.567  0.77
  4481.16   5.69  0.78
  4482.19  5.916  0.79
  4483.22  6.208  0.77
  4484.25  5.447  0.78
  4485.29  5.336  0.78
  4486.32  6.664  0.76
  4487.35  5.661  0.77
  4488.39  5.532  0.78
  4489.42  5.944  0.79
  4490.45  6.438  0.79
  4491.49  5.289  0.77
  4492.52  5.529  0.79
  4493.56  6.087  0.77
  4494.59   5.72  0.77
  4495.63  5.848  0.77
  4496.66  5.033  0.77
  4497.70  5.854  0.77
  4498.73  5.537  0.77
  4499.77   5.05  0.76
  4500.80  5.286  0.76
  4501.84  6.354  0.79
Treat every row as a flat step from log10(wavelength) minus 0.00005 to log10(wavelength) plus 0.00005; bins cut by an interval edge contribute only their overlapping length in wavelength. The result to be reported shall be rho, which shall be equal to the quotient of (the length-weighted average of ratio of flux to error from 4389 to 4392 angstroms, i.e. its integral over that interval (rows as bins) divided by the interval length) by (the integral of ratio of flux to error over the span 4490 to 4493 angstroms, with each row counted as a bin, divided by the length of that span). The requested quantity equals 0.6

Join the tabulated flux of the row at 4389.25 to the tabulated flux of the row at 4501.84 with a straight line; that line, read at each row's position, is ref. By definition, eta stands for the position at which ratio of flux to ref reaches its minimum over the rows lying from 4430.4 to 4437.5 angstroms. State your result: 4434.96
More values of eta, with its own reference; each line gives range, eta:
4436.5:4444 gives 4438.03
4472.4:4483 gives 4479.09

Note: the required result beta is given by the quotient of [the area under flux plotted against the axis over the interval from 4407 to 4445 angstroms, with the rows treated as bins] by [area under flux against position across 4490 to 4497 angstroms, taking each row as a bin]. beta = 5.7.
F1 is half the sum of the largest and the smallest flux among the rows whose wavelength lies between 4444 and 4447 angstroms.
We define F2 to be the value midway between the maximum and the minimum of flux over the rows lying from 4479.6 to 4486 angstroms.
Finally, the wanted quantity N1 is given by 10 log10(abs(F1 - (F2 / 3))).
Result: 5.1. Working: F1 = 5.25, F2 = 5.95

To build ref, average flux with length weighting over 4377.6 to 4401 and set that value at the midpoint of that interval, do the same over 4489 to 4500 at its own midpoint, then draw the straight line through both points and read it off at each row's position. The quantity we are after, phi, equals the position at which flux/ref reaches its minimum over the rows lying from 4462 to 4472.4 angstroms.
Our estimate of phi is 4470.85 angstroms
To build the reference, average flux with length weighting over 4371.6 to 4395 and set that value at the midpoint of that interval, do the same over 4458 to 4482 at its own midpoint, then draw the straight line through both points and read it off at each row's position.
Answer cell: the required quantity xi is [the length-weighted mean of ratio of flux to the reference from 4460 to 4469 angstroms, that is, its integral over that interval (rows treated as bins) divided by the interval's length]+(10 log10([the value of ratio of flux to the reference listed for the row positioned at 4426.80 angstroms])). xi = 1.4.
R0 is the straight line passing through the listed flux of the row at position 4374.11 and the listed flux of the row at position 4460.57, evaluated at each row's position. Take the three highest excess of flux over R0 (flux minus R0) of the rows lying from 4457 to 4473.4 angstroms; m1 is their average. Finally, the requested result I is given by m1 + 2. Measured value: 2.1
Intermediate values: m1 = 0.1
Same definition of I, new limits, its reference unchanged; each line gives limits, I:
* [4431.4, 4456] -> 2.7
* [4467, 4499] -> 2.0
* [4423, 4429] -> 2.2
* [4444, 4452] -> 2.3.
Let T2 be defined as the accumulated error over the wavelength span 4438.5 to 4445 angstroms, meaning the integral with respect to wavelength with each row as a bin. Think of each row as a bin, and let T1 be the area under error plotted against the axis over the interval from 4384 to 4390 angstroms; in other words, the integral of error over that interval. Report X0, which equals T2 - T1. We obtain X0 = -2.0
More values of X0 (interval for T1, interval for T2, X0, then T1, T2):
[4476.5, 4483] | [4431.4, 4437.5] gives 0.1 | 5.1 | 5.2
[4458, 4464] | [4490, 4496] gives -0.1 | 4.7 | 4.7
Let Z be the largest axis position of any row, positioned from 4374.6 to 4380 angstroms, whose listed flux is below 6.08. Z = 4378.14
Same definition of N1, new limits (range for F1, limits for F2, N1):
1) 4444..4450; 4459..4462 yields 6.2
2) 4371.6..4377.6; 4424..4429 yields 5.2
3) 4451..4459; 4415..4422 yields 5.9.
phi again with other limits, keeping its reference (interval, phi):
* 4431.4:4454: 4438.03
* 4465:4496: 4470.85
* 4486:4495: 4491.49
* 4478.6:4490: 4479.09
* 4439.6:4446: 4444.16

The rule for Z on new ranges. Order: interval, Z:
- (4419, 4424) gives 4422.73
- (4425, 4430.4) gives 4427.82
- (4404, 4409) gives 4408.49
